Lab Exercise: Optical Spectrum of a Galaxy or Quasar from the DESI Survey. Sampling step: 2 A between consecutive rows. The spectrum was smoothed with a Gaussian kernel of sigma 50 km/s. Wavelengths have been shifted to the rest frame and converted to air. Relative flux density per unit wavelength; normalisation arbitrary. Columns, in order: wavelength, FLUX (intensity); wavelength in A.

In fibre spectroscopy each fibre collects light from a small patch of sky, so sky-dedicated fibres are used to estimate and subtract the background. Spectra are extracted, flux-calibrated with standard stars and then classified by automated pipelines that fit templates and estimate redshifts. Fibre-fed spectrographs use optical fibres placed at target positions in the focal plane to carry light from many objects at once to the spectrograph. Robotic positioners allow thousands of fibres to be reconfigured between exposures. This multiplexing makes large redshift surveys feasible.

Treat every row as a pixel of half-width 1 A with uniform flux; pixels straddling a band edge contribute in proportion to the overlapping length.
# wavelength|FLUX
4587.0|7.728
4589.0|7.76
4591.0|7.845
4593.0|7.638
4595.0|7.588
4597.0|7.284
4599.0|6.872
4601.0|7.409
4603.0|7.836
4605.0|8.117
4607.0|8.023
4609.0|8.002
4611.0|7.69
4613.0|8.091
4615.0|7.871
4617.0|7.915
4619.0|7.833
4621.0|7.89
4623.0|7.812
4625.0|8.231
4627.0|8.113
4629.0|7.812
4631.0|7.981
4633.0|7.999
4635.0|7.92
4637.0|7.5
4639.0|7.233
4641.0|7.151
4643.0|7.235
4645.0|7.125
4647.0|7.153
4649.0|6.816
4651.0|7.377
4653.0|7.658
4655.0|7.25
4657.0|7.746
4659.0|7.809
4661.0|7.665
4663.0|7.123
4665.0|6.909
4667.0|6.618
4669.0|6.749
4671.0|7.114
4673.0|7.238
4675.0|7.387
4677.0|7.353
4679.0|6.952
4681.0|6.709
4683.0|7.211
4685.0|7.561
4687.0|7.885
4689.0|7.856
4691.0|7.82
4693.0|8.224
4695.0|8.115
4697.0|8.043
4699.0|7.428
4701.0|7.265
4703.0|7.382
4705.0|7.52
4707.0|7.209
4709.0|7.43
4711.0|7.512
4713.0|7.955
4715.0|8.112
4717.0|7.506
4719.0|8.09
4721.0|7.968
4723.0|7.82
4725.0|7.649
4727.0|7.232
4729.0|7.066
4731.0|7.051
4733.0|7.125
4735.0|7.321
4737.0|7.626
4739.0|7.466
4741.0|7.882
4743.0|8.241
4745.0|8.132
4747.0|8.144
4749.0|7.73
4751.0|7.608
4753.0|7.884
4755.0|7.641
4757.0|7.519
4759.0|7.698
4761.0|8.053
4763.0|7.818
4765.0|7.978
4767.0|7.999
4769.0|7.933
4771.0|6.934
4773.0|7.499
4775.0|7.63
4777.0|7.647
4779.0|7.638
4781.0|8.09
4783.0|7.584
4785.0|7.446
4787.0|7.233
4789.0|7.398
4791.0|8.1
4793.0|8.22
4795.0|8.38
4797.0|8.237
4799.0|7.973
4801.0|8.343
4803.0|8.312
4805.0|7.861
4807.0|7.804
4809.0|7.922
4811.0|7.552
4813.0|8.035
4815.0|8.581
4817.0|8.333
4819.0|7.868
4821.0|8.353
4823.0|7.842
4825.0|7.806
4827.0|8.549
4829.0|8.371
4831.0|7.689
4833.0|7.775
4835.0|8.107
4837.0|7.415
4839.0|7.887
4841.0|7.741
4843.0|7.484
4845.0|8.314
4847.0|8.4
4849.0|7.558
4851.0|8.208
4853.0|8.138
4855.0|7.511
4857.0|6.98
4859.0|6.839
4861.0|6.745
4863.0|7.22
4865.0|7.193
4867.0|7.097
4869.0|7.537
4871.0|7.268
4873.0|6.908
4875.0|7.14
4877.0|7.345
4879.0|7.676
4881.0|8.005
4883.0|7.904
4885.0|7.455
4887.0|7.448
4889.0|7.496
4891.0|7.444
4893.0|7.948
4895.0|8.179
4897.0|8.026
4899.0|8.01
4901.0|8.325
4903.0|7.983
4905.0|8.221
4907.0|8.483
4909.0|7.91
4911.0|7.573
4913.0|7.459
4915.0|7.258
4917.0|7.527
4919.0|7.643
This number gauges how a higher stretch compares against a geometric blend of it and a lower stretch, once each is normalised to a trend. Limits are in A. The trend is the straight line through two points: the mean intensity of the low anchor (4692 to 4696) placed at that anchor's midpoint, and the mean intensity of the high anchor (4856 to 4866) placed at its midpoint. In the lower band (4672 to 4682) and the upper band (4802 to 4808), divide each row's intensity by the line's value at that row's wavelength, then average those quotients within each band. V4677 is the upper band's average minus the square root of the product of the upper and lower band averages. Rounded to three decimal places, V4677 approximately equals 0.117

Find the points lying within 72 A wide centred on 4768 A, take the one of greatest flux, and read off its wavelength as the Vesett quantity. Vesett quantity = 4795.0 A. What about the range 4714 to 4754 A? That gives 4743.0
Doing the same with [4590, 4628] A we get 4625.0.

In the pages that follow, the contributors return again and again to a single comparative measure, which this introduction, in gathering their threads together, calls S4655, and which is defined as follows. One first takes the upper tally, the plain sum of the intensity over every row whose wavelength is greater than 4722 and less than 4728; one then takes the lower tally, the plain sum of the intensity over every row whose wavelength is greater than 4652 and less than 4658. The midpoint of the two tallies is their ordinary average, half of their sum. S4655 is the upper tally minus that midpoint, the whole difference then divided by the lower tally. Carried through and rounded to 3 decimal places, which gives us 0.001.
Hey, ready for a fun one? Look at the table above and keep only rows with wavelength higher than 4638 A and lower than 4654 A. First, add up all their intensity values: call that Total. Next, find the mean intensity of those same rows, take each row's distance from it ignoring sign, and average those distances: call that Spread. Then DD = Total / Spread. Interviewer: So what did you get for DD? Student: 367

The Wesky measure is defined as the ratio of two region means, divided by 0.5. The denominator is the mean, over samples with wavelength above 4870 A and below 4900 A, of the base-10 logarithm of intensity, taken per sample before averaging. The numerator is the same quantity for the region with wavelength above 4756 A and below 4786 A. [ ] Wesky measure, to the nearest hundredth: 2.01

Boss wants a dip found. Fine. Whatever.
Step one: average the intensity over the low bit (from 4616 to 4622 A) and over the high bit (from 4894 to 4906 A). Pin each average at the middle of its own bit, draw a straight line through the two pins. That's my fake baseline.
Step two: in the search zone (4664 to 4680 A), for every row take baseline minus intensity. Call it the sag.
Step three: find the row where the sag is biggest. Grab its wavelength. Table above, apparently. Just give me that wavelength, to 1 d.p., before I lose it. 4667.0 A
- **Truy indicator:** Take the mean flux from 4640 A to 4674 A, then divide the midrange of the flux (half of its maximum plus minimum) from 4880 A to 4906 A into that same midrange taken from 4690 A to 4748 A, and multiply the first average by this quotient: 7.0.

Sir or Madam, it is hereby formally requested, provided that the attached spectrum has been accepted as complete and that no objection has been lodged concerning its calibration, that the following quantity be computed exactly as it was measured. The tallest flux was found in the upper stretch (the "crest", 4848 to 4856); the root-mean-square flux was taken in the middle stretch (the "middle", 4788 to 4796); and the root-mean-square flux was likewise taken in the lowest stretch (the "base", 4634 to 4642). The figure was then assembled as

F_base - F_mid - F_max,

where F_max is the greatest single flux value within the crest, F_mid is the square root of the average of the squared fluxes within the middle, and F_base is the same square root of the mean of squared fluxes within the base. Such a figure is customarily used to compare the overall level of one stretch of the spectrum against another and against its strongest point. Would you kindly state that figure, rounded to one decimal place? -8.8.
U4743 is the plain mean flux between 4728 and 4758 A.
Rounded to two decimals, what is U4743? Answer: 7.63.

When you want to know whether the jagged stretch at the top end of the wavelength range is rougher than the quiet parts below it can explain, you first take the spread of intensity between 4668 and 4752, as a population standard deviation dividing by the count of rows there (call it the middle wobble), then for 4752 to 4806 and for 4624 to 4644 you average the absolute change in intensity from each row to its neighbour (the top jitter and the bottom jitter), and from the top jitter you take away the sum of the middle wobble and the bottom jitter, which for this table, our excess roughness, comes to -0.31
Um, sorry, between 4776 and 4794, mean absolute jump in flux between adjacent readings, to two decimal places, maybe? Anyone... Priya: 0.29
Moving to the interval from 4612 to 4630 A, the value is 0.16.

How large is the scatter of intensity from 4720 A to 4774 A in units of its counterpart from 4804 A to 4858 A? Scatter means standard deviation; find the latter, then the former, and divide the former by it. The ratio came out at 0.94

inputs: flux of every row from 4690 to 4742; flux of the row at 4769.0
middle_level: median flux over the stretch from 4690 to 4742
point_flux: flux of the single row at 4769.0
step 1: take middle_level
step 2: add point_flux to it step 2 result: 15.4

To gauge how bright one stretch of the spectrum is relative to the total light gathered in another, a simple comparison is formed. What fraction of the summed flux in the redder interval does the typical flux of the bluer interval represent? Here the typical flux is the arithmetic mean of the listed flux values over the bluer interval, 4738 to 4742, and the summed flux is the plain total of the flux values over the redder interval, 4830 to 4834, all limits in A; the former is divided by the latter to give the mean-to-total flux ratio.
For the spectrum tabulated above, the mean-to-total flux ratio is 0.50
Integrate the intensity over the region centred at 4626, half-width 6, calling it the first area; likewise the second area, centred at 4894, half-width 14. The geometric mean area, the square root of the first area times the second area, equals 146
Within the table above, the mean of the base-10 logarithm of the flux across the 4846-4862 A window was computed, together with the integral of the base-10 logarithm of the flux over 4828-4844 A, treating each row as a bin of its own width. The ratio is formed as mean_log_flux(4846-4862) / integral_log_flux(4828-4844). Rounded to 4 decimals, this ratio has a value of 0.0614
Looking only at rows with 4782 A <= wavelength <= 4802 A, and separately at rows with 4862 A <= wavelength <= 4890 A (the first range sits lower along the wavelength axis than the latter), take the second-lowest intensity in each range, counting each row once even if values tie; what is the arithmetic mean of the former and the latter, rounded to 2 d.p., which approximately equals 7.25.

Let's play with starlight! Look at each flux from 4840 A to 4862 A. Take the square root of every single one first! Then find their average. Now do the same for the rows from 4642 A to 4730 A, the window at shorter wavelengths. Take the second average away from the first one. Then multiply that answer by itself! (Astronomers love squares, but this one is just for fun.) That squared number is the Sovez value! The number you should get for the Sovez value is 0.0010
